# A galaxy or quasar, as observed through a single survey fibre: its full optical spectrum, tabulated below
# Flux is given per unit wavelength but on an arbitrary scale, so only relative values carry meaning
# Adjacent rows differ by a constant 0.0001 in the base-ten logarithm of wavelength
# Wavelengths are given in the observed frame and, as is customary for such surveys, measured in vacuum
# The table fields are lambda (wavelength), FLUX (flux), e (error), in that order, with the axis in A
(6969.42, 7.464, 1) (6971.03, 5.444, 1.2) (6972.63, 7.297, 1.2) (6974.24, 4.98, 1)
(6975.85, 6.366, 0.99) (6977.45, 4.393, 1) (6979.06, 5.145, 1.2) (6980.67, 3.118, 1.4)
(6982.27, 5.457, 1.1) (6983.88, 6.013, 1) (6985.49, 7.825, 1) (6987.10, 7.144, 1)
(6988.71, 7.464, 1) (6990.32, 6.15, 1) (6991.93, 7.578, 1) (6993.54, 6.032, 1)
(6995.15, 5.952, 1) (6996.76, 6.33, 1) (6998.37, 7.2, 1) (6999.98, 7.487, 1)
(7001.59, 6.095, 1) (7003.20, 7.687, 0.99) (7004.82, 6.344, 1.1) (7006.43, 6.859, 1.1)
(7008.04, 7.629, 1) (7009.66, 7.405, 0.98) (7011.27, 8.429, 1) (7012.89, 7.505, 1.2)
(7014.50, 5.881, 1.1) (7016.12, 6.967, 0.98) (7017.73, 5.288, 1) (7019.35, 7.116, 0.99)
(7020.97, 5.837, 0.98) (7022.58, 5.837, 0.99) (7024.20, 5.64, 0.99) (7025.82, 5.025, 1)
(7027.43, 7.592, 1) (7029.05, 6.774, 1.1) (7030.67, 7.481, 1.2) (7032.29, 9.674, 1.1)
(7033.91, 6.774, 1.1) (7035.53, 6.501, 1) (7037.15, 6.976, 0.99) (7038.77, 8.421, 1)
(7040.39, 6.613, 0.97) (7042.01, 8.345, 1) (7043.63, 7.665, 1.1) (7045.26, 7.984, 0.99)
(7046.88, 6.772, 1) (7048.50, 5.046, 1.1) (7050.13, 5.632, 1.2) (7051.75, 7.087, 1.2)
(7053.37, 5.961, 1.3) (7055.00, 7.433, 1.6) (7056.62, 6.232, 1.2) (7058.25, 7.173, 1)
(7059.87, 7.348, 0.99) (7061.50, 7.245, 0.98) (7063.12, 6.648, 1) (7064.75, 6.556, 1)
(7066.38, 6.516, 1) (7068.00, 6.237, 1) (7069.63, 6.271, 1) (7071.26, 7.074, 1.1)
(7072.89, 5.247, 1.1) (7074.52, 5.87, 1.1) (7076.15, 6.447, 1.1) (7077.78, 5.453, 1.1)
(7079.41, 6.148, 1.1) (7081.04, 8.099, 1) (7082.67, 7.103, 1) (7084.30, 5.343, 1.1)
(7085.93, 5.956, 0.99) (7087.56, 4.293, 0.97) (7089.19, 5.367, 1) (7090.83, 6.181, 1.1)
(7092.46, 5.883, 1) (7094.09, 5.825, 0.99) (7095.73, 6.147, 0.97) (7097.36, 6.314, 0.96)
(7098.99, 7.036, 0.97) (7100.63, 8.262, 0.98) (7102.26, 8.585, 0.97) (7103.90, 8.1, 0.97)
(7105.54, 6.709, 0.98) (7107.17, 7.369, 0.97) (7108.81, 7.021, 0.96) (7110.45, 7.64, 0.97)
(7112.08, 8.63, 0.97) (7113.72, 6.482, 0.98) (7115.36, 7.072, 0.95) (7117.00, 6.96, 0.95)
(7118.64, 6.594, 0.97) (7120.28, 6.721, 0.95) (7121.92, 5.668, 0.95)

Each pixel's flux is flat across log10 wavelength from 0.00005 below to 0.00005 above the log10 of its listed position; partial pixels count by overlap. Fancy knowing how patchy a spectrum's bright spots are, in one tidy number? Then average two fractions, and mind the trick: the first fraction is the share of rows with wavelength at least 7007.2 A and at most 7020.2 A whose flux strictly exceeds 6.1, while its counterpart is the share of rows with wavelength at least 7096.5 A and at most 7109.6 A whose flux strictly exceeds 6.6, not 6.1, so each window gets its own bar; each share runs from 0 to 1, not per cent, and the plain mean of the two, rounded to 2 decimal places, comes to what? 0.81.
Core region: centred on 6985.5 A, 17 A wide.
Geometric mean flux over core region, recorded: 5.8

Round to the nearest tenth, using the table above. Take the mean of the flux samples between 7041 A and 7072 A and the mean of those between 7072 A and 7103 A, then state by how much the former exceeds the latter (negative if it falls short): 0.5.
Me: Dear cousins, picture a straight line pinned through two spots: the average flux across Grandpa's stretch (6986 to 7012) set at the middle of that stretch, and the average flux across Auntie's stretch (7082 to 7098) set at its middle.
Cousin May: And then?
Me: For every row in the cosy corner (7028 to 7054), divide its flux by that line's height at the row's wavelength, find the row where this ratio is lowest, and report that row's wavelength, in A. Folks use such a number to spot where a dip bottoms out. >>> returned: 7048.50 A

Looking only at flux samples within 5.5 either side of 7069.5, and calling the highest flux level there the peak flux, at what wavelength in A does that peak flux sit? 7071.26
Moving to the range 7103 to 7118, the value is 7112.08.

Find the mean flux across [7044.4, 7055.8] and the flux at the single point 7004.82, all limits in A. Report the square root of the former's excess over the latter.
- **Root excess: 0.46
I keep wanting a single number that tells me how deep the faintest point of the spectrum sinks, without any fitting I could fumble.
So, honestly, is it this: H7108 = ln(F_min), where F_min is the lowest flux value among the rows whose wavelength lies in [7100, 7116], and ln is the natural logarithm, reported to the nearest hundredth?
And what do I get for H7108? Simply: 1.87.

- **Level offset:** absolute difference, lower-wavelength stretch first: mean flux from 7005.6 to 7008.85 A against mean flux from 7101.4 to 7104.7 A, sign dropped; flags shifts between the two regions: 1.1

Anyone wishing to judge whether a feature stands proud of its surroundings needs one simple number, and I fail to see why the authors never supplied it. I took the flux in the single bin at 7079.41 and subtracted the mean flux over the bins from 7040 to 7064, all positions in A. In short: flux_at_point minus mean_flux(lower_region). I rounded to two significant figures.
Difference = -0.73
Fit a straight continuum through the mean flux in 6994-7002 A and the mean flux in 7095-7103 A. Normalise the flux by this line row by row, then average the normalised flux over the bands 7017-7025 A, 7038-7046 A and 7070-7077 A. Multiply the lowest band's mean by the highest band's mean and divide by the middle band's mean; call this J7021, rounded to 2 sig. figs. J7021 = 0.67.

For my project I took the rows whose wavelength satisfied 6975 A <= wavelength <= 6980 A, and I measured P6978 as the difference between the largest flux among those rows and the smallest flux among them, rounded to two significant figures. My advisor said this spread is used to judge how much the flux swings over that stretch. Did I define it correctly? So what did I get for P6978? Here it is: 2.0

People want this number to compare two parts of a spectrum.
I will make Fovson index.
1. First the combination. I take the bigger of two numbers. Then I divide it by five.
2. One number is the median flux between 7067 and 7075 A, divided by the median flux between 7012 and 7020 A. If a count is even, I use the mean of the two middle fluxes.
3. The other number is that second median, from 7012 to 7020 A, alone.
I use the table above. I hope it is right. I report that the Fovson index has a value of 1.39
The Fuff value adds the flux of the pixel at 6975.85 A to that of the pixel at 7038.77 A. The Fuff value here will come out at 14.8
